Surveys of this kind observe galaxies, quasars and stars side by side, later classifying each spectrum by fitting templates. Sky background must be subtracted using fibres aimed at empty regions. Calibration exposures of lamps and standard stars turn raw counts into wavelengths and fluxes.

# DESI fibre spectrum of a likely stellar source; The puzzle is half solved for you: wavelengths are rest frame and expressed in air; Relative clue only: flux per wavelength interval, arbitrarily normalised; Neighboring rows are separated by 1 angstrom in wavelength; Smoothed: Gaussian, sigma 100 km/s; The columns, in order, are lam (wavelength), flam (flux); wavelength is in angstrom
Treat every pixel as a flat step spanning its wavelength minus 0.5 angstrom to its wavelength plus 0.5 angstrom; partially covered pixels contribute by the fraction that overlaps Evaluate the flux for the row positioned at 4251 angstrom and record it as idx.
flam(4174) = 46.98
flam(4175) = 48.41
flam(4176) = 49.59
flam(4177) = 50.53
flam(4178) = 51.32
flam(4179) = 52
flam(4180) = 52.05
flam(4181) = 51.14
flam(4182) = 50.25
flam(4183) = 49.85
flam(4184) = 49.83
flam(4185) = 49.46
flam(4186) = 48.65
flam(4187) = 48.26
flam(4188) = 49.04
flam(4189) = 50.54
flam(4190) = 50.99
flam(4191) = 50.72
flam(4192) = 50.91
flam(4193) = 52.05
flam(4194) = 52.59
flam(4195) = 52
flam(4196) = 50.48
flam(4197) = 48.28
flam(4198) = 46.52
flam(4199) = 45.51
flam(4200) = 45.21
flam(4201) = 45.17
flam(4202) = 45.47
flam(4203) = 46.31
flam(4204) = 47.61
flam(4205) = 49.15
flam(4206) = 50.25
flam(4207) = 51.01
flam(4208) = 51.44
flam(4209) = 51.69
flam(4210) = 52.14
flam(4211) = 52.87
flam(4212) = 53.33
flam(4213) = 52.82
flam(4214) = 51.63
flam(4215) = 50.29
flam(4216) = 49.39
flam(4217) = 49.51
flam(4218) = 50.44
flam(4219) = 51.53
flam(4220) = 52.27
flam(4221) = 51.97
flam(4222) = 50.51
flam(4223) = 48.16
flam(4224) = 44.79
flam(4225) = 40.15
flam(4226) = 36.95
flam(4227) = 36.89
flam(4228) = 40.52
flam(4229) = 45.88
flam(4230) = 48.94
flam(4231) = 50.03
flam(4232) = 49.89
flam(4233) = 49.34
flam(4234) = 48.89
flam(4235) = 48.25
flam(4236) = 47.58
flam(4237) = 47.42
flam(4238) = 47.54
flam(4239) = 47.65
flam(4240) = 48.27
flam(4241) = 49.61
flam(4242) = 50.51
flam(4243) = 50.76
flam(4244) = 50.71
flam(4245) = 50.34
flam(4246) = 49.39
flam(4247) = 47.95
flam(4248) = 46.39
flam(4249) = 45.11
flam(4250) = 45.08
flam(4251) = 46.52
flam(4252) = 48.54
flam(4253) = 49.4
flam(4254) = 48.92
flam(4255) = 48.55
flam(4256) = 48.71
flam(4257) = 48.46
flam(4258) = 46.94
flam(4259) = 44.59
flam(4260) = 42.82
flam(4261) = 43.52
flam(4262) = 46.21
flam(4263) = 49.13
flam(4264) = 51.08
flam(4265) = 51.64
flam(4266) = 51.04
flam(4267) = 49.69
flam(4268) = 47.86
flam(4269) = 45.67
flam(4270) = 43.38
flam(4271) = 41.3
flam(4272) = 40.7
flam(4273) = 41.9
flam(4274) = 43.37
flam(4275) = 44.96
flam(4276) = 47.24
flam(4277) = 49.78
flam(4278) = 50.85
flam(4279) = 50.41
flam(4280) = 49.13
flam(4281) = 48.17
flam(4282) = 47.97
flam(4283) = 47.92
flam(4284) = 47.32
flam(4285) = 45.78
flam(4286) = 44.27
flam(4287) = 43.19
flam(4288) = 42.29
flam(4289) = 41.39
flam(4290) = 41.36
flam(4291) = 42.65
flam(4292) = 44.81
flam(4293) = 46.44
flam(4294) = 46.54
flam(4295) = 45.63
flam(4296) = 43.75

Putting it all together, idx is 46.52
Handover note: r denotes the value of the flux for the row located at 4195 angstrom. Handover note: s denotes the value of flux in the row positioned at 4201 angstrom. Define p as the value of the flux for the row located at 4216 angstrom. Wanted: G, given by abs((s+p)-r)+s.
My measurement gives 88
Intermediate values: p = 49.39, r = 52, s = 45.17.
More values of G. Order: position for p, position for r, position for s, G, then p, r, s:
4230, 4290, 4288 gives 92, 48.94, 41.36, 42.29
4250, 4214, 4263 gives 92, 45.08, 51.63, 49.13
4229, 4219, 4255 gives 91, 45.88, 51.53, 48.55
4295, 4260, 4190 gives 105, 45.63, 42.82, 50.99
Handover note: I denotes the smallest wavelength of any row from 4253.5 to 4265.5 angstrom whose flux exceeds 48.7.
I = 4254 angstrom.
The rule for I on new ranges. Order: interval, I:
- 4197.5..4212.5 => 4205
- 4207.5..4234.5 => 4208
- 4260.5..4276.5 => 4263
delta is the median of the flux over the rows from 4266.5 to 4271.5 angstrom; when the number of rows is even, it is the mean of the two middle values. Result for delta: 46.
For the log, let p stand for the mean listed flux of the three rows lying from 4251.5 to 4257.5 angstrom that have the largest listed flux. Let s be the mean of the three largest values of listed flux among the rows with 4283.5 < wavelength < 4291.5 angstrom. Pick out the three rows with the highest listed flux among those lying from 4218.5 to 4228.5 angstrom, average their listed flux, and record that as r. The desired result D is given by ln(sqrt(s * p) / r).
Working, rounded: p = 49.0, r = 51.9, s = 45.8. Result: -0.09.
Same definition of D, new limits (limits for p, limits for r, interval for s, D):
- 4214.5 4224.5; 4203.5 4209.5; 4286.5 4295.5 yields -0.05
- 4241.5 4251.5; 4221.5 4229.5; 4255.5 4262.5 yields 0.02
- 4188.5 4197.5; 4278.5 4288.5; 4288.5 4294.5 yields -0.01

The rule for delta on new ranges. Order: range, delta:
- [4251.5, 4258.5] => 49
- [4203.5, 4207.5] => 50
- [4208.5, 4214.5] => 52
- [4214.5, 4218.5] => 50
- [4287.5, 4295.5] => 44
